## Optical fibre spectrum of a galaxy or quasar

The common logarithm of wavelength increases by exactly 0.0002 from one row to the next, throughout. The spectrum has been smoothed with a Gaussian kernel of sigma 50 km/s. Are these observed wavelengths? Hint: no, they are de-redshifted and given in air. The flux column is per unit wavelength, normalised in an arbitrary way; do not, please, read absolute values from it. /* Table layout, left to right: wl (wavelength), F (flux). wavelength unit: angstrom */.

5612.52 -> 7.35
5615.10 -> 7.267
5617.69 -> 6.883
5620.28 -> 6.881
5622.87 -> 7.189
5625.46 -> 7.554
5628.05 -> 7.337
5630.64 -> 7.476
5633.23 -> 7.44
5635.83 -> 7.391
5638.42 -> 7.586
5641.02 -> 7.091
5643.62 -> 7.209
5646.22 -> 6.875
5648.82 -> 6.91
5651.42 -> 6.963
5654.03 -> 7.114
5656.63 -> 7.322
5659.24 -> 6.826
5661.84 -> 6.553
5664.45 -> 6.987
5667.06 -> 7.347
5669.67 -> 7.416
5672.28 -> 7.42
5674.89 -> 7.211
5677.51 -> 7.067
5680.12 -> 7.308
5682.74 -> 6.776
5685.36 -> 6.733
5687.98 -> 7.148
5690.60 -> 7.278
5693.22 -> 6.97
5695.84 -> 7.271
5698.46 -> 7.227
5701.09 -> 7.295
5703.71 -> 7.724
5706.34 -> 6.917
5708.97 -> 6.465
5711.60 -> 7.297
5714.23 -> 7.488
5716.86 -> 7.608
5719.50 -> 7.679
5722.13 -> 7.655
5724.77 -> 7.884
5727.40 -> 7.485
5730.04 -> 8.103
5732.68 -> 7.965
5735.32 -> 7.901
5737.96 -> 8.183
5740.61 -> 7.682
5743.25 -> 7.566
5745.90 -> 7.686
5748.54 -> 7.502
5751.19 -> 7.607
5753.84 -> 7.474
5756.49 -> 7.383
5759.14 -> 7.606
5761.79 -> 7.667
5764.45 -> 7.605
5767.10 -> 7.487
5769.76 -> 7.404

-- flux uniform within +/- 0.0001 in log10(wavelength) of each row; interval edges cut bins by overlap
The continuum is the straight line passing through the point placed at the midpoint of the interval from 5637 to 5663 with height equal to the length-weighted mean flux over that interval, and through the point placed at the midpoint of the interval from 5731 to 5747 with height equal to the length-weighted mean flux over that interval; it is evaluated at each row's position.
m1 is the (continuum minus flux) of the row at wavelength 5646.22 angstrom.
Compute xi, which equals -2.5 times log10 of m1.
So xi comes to 2.1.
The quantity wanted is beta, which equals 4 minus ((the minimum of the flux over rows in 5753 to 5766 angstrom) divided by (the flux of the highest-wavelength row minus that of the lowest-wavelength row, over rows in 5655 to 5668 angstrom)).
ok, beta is -291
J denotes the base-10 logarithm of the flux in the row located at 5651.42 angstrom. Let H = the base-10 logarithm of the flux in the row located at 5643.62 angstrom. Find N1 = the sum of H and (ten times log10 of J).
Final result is 0.12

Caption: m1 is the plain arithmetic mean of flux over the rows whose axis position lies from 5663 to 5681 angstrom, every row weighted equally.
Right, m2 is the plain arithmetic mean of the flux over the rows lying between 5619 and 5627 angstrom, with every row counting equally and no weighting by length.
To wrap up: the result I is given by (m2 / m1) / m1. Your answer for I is 0.137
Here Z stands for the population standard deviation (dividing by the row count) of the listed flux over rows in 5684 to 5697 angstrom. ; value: 0.206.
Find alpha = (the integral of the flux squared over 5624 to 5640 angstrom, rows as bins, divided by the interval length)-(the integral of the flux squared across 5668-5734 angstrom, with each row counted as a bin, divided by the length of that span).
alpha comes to 2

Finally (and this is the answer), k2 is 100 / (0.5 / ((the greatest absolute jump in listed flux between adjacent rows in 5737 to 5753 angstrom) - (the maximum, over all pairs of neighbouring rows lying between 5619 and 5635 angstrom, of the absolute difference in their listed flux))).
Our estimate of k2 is 27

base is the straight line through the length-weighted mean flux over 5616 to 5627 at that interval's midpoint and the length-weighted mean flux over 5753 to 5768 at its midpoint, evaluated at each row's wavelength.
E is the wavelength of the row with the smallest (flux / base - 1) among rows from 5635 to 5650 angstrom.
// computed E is 5646.22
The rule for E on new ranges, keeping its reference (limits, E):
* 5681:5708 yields 5685.36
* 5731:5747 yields 5743.25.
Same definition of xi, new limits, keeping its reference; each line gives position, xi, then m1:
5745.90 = 1.7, 0.21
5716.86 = 3.7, 0.03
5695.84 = 1.8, 0.18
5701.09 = 1.7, 0.21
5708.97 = -0.1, 1.11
